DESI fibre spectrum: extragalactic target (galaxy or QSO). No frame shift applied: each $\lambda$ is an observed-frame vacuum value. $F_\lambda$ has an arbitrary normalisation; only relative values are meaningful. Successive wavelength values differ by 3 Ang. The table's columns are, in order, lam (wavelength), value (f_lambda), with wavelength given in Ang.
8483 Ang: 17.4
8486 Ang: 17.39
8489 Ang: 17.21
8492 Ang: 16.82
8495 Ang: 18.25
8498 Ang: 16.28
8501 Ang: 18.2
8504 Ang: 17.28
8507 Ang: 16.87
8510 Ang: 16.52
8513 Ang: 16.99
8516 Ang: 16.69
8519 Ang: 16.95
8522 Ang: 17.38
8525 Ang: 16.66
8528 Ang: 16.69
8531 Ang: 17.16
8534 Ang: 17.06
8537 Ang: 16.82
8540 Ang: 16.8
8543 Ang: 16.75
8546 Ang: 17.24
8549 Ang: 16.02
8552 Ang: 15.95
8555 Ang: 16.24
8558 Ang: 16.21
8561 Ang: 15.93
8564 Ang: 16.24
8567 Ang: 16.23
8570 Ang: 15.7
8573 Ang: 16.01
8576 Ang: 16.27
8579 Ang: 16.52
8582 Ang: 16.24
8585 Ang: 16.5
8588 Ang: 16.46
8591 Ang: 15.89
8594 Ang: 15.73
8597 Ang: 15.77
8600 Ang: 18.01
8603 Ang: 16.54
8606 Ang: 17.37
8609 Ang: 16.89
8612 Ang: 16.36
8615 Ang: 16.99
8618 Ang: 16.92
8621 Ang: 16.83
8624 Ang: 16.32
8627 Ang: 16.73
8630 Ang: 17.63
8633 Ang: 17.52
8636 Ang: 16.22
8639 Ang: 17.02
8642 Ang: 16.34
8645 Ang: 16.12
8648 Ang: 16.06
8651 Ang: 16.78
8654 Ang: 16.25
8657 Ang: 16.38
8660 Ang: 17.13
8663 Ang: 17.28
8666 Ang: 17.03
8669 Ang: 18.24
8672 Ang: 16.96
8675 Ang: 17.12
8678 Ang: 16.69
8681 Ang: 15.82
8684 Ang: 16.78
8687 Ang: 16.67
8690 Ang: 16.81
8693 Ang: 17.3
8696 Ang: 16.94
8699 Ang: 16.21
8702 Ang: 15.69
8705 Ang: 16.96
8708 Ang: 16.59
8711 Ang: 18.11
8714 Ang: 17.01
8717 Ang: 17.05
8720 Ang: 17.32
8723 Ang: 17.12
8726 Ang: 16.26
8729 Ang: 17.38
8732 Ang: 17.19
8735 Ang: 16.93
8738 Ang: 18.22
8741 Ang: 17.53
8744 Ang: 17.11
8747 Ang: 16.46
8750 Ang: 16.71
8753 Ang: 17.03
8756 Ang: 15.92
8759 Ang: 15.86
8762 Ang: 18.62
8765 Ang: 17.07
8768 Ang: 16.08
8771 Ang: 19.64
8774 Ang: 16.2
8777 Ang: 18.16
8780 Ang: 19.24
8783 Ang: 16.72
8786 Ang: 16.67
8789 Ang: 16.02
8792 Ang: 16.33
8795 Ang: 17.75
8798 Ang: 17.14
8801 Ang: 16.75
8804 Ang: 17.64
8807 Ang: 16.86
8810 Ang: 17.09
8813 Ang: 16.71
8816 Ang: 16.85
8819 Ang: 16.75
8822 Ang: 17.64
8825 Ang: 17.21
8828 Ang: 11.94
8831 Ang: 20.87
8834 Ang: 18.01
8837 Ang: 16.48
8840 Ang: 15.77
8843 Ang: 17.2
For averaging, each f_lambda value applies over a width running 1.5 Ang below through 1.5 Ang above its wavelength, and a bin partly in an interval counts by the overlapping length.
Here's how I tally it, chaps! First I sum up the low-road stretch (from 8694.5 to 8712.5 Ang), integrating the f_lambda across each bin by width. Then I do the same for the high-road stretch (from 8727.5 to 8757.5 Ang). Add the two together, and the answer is 813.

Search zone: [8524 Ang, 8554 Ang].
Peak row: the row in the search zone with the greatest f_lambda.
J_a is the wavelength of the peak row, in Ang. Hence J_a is 8546 Ang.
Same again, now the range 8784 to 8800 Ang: 8795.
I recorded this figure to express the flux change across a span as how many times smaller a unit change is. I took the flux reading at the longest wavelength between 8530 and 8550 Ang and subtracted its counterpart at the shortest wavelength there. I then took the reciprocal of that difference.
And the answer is -1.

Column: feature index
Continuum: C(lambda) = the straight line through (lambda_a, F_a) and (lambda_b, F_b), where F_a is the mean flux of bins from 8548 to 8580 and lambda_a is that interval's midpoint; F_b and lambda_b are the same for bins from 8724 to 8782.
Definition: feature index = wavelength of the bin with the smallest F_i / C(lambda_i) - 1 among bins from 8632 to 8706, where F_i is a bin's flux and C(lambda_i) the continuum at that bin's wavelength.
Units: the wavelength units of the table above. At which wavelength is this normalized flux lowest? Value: 8702 Ang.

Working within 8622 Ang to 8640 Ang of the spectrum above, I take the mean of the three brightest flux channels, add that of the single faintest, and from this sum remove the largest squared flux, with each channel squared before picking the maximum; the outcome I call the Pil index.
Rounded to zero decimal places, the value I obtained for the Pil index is -277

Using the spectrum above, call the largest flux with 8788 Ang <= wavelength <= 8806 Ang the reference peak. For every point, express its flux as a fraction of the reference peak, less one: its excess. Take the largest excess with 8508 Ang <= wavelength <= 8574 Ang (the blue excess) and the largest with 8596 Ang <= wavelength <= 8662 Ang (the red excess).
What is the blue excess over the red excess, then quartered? -0.36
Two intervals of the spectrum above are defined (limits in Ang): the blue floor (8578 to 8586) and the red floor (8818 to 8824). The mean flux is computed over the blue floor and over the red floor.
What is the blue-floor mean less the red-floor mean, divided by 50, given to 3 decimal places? -0.016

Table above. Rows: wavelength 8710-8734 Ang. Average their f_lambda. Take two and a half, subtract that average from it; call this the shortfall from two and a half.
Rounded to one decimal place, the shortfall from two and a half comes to -14.7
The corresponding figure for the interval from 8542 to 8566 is -13.8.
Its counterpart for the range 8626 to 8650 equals -14.2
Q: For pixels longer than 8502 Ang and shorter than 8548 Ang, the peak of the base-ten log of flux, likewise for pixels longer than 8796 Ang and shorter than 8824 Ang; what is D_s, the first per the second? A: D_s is 0.995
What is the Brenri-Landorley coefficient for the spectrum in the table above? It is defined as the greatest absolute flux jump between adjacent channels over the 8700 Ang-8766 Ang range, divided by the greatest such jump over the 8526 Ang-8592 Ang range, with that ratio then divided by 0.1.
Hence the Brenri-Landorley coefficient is 23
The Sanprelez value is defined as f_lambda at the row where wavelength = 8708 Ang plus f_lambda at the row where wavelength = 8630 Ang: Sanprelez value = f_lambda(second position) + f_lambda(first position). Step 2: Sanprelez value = 34.2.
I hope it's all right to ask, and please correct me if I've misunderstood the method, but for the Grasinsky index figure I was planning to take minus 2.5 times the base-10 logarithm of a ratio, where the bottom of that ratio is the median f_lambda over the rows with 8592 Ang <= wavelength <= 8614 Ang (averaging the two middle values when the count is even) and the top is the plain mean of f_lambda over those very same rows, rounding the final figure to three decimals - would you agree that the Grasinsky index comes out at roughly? -0.008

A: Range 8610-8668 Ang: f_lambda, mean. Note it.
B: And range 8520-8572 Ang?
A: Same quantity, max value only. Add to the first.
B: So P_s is 34.1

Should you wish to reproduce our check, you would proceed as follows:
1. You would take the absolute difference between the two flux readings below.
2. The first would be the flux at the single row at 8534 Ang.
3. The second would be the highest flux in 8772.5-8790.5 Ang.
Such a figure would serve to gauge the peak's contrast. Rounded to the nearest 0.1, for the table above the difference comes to 2.2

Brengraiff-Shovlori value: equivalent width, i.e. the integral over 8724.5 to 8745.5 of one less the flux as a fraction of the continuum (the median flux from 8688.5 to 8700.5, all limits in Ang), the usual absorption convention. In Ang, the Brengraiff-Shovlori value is -0.4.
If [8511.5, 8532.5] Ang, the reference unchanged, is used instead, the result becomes -0.1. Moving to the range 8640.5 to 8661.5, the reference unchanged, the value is 0.5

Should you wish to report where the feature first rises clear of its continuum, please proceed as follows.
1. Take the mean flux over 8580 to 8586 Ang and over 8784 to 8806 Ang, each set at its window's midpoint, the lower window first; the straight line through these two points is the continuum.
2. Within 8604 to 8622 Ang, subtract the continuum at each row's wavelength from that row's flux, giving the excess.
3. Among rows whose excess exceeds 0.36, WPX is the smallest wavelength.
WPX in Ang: 8606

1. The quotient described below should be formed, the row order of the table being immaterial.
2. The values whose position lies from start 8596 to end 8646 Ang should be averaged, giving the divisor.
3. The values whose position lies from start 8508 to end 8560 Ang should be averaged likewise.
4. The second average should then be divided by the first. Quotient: 0.99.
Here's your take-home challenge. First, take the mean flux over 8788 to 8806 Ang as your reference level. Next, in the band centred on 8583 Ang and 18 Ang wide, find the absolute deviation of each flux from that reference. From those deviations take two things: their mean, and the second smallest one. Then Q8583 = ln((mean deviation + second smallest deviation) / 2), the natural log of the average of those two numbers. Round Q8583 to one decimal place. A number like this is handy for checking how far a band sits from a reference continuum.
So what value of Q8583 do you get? -0.6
